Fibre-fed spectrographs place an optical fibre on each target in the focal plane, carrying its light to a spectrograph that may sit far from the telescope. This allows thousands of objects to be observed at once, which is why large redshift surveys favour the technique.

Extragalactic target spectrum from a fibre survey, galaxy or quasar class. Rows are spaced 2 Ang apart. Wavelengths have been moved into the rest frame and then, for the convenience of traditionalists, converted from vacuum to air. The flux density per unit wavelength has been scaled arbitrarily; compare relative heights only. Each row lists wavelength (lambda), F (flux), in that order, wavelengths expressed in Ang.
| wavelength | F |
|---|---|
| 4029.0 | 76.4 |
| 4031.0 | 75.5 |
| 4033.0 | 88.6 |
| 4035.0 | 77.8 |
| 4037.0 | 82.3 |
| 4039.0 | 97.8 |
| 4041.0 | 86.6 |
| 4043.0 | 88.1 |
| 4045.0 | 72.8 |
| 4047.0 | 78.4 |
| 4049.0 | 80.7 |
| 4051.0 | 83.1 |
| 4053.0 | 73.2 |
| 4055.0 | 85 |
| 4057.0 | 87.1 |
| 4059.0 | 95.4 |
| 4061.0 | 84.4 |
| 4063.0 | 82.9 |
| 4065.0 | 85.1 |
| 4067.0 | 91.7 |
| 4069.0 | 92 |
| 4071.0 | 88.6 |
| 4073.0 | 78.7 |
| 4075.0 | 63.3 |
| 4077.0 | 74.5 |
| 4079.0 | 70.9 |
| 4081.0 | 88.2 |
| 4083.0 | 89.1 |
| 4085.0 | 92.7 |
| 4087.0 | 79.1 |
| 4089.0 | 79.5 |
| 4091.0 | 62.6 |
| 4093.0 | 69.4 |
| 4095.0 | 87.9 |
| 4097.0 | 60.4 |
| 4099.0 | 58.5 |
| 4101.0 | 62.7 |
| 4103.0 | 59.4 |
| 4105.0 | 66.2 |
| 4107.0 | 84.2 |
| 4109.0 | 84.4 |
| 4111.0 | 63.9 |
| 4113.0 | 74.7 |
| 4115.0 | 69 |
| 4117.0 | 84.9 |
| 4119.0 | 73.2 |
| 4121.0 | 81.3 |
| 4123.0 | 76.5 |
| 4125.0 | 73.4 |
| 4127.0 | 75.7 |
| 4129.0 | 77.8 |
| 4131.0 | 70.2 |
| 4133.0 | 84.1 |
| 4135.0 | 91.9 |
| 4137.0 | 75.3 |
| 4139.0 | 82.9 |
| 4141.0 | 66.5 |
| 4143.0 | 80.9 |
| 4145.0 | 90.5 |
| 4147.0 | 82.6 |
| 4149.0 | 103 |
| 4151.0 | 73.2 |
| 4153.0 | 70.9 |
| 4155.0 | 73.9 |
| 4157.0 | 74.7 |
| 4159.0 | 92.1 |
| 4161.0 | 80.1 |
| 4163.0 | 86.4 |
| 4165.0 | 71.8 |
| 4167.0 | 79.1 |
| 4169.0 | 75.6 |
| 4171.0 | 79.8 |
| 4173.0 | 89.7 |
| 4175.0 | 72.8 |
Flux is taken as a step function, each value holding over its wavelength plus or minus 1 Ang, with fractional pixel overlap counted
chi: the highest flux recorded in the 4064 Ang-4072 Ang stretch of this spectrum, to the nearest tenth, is 92.0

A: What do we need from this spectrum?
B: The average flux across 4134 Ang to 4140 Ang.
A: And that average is 83.4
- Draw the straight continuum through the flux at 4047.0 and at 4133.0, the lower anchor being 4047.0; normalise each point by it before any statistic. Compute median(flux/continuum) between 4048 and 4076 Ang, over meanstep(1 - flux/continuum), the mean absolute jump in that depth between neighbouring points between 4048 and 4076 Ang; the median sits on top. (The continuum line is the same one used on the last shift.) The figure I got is 13.0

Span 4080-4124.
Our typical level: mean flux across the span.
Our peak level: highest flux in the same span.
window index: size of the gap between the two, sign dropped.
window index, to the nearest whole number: 18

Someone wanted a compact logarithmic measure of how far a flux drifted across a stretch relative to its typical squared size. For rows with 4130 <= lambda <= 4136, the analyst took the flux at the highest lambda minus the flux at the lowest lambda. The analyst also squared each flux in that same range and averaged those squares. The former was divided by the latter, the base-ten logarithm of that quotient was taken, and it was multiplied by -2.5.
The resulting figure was 6.2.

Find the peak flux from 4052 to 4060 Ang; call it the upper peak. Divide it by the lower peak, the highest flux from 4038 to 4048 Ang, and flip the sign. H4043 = -0.98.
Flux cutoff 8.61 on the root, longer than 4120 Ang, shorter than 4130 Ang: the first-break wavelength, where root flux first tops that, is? 4121.0 Ang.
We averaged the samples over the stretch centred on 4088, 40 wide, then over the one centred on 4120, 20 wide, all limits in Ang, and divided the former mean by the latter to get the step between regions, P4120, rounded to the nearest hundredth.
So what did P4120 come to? 1.00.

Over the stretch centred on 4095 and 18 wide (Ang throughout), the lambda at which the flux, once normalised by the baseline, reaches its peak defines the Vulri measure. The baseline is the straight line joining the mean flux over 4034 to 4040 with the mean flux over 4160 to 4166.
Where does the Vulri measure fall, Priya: 4095.0 Ang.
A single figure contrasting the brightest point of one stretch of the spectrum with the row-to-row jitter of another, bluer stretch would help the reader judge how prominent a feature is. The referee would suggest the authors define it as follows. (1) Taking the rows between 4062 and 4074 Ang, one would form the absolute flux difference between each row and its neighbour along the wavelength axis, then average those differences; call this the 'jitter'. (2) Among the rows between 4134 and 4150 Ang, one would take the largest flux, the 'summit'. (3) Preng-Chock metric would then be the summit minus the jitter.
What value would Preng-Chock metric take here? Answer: 99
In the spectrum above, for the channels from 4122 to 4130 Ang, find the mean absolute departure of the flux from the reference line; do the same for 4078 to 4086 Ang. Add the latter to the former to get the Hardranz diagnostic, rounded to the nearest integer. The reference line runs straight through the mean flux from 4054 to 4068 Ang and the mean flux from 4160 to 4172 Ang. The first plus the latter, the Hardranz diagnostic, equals 13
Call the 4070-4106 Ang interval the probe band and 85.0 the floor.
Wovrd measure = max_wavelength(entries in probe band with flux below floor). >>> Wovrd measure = 4105.0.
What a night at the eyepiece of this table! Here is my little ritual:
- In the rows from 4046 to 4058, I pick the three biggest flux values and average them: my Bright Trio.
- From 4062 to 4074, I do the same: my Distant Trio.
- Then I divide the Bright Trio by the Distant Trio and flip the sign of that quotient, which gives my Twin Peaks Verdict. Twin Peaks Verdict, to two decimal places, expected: -0.94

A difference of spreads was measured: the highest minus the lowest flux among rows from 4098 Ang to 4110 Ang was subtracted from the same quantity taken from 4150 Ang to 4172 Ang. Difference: -4.7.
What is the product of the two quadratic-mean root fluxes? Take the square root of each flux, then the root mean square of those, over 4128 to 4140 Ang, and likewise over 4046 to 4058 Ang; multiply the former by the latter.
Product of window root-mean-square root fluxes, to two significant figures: 81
